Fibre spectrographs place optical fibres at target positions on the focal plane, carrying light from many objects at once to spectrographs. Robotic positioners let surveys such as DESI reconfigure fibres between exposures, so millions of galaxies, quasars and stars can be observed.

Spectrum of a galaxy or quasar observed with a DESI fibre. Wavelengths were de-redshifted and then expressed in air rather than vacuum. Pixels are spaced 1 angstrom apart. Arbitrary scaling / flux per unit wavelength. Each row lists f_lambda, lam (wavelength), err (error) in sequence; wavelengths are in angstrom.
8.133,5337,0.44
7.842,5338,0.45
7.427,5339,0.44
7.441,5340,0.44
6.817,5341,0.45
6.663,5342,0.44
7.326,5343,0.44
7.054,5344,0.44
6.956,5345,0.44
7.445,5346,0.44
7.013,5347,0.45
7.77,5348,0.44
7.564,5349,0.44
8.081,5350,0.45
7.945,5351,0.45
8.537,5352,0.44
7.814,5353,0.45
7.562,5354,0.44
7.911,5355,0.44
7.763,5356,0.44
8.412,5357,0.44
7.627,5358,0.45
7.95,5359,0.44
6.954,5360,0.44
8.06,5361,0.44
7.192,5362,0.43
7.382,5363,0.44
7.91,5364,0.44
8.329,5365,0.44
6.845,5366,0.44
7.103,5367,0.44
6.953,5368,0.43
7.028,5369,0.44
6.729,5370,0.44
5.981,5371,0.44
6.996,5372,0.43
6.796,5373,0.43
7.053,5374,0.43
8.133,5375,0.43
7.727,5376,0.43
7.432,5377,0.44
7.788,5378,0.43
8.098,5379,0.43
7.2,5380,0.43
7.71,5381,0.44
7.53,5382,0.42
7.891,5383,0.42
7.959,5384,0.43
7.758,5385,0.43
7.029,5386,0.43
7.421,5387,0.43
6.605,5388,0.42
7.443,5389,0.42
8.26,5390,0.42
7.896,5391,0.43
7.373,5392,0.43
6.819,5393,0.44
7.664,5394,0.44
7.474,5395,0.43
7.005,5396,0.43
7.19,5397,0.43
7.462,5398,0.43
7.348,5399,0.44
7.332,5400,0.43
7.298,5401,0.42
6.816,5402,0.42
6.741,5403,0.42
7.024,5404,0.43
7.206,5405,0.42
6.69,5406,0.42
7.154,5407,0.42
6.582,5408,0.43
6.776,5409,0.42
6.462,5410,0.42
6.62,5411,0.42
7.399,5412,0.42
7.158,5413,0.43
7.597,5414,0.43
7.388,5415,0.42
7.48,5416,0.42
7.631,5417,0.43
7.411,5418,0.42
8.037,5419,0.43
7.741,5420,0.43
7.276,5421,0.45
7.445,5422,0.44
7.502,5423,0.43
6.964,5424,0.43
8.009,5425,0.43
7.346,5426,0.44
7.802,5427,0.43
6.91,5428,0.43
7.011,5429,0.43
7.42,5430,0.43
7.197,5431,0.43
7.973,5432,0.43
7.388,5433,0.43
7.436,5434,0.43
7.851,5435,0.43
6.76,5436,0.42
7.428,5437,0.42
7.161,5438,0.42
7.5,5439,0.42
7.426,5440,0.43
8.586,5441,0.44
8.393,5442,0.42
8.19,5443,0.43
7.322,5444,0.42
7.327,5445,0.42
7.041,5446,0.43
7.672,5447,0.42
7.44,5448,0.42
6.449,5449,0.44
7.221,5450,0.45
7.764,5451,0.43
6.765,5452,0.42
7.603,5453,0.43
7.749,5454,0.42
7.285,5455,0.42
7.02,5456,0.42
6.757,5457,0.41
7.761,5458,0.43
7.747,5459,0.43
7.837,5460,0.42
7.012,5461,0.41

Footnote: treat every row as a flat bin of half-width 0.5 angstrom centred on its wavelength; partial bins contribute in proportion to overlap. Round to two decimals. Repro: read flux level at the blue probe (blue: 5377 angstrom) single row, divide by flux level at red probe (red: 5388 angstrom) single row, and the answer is 1.13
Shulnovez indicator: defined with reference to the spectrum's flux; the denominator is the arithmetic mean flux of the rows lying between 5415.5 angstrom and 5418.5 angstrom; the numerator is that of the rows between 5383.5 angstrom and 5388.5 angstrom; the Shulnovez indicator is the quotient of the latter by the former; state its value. 0.98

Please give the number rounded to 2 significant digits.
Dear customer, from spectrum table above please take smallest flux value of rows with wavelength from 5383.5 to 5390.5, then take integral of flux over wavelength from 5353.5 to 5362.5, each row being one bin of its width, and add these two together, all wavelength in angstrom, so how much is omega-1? 76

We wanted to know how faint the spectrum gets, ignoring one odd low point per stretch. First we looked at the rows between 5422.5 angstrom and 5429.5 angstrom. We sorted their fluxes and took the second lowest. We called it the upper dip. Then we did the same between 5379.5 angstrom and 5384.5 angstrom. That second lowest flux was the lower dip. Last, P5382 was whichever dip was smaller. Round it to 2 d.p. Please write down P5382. 6.96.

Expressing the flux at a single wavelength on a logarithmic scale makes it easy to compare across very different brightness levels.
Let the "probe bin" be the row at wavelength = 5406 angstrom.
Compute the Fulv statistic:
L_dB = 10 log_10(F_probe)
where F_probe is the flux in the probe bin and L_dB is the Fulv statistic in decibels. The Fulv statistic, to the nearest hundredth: 8.25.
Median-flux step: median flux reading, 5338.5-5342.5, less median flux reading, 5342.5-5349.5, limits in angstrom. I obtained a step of -0.20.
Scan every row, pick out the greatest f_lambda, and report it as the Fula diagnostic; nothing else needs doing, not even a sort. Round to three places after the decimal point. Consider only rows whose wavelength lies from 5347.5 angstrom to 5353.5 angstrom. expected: 8.537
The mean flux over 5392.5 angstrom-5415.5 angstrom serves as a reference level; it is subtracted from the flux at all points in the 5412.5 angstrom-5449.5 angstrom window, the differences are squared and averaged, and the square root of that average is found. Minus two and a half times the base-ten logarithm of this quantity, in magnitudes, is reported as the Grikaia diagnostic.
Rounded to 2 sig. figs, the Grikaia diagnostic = 0.60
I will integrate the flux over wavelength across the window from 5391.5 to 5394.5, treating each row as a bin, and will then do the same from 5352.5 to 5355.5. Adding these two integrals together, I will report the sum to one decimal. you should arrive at 45.1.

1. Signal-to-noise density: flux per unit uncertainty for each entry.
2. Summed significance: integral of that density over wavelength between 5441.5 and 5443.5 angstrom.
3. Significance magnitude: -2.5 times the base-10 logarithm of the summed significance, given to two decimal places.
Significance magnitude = -3.98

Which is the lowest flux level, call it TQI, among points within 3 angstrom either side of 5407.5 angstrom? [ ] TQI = 6.462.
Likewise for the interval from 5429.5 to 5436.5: 6.76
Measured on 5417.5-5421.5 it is 7.276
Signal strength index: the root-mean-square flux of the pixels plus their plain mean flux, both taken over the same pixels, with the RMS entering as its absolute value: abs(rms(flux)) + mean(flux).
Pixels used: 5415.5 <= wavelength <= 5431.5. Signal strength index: 14.9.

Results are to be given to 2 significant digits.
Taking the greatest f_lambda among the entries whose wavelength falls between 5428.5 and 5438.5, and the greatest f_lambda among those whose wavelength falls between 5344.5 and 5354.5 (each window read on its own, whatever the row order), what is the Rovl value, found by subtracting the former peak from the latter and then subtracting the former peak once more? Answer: -7.4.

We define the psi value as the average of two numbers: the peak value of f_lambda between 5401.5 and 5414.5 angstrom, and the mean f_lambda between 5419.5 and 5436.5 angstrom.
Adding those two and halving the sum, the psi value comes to 7.51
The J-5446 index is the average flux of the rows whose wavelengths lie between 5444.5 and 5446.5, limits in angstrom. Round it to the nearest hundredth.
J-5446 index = 7.18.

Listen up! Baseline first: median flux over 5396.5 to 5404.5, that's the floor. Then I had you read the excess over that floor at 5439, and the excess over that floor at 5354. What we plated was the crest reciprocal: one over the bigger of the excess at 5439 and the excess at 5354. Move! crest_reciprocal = 3.1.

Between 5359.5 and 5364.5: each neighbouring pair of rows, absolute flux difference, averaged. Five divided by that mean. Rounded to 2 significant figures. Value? 7.4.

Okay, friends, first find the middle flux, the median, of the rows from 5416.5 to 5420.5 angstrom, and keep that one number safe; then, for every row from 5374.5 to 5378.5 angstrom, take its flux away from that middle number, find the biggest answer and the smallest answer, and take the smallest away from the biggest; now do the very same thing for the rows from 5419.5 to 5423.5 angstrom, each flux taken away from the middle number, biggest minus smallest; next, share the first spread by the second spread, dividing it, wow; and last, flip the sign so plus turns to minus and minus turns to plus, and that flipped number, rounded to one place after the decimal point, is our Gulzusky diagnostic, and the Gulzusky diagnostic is -1.5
